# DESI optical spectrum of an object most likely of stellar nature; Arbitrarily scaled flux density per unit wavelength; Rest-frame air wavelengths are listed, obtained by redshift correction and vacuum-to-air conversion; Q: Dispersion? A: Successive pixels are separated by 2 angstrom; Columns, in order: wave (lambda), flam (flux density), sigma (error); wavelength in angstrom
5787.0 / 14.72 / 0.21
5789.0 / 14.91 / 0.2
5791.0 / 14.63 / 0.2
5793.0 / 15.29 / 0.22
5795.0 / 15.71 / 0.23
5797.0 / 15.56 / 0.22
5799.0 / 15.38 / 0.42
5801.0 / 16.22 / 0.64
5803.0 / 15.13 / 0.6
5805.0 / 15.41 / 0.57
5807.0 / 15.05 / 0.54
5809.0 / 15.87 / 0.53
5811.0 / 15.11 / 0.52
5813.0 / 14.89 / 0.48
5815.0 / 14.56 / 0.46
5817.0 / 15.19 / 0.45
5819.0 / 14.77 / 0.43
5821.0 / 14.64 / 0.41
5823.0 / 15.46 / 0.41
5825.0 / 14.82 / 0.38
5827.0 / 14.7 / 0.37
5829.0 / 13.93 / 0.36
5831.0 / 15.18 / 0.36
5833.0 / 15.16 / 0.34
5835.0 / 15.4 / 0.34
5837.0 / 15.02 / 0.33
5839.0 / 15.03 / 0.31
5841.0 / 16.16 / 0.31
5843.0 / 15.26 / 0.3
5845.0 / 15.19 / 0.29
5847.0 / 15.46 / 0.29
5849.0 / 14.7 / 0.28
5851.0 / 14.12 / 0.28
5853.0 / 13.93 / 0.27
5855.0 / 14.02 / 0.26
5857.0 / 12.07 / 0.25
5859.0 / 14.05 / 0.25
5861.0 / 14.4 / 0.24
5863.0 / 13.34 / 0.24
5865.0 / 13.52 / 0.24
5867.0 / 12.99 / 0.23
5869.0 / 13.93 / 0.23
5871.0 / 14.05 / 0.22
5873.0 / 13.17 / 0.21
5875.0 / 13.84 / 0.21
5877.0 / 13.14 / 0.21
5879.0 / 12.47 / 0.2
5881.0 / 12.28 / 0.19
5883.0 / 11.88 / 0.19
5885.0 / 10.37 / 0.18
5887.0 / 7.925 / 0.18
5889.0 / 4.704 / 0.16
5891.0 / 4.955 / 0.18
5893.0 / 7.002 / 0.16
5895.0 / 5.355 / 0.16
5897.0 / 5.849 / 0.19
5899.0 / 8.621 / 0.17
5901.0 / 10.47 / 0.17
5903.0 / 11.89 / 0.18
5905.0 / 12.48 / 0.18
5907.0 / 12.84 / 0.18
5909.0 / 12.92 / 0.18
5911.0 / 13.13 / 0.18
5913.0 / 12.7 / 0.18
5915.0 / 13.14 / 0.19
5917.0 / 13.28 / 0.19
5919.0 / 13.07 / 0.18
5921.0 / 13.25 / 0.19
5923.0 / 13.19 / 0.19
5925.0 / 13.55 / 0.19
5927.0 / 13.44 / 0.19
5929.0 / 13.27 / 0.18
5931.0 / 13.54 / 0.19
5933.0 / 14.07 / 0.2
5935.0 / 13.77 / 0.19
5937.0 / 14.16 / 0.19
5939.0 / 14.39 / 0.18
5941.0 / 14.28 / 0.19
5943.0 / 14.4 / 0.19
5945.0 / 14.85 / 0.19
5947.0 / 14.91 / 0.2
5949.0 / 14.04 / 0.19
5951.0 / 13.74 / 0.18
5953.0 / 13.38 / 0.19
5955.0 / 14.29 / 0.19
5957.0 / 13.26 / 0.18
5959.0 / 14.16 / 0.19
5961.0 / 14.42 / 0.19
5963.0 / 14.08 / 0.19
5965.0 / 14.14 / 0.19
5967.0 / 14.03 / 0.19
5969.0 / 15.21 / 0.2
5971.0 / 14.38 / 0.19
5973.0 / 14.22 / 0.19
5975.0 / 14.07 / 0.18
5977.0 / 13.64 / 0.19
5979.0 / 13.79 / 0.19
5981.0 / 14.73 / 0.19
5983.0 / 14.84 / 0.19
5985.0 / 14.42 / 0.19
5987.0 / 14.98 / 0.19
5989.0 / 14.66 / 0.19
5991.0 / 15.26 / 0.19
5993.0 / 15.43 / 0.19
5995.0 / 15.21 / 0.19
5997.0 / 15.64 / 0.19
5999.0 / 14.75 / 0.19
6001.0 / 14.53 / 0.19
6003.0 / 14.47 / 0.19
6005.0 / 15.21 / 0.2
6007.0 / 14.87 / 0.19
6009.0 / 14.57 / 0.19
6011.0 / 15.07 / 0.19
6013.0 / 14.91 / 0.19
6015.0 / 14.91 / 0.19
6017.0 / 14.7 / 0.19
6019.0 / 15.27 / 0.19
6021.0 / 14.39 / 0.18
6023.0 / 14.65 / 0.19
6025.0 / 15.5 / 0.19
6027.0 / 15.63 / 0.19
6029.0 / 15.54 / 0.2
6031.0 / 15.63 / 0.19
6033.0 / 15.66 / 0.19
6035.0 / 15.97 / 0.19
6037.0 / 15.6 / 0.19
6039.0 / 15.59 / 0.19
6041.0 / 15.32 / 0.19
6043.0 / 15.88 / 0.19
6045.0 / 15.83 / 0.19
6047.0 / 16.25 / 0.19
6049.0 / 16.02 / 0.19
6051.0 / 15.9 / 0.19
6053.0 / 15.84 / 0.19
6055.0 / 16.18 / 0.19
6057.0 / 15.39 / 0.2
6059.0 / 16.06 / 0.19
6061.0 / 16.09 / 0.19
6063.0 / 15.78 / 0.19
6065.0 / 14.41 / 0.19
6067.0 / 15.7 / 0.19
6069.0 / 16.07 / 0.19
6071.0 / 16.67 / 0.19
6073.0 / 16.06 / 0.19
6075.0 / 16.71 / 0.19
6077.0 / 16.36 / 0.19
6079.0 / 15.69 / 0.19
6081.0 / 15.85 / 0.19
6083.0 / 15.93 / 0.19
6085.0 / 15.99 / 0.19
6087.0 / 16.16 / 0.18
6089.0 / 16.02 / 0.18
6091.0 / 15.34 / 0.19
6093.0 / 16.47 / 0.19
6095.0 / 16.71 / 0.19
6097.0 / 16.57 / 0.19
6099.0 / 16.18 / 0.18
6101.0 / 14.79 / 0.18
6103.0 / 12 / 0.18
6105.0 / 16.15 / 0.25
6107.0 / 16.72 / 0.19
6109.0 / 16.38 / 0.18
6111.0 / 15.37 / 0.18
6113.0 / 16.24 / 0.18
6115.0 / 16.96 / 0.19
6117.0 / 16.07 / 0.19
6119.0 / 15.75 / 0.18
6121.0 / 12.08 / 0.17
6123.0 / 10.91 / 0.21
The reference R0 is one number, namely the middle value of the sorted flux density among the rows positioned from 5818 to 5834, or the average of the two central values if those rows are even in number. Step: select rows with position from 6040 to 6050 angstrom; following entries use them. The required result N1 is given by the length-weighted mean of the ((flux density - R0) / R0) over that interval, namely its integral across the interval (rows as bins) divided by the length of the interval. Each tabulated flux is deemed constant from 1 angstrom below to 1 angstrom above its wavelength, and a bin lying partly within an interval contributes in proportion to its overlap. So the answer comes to 0.07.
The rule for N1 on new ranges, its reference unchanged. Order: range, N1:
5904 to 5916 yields -0.13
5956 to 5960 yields -0.07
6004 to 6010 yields 0.01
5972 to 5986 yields -0.04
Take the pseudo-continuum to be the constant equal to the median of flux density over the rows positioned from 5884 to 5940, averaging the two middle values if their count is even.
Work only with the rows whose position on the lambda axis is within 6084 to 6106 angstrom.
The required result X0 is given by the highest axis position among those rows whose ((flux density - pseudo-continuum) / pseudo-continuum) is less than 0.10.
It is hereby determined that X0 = 6103.0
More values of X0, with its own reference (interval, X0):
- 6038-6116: 6103.0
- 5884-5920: 5919.0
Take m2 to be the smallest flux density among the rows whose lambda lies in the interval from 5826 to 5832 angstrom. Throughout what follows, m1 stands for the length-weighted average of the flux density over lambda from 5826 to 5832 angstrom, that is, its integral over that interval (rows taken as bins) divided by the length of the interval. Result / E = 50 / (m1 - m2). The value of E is 74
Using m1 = 14.6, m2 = 13.93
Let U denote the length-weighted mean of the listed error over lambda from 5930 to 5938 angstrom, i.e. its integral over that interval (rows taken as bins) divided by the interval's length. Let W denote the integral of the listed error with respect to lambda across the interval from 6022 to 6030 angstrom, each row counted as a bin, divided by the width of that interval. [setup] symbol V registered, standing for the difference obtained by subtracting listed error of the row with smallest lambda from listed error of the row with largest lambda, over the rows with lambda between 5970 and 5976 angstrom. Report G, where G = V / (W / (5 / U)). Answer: -1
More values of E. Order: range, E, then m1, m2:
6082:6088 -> 517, 16.0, 15.93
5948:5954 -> 147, 13.7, 13.38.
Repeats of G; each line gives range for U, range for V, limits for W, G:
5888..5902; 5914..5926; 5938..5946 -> 0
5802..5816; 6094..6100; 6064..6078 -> 0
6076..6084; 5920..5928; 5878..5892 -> 0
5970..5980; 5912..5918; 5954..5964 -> 1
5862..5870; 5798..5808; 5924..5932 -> 14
